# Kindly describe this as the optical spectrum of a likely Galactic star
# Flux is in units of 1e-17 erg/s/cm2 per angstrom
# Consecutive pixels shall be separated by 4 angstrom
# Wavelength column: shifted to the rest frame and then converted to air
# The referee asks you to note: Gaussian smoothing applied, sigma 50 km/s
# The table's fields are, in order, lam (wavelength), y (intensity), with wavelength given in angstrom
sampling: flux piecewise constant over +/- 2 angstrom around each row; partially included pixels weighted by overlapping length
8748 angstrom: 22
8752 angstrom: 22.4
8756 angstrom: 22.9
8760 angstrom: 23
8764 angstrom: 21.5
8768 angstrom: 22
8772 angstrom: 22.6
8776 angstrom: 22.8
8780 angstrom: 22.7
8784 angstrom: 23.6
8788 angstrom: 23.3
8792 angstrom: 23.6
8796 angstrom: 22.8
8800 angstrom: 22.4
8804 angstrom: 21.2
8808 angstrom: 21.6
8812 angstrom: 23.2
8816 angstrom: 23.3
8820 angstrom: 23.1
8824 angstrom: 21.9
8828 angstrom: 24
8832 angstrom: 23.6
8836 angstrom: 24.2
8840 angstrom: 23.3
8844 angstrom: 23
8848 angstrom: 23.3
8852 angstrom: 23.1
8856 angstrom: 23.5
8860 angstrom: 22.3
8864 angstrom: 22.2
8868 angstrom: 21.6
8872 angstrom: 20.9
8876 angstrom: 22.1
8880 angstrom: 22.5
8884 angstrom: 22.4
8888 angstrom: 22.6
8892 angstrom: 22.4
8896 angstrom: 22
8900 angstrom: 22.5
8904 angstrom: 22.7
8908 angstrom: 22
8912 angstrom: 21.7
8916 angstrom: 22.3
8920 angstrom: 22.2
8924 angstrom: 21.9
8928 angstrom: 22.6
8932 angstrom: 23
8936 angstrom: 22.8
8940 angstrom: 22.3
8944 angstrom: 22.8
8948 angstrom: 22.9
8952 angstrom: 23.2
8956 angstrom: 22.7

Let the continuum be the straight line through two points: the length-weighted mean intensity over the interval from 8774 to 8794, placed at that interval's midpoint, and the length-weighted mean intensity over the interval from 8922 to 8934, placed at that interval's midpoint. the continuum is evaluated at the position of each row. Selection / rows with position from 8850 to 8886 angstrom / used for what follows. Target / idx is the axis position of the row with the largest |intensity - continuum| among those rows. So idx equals 8872 angstrom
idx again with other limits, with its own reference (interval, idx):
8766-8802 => 8768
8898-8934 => 8912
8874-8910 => 8896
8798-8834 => 8804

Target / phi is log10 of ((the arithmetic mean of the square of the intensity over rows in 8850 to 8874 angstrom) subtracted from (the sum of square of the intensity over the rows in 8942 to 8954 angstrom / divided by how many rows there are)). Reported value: 1.5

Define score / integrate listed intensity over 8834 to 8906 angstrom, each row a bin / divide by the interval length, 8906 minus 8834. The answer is 22.59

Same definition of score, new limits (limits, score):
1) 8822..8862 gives 23.22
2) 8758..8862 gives 22.88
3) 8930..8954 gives 22.83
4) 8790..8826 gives 22.57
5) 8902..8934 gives 22.30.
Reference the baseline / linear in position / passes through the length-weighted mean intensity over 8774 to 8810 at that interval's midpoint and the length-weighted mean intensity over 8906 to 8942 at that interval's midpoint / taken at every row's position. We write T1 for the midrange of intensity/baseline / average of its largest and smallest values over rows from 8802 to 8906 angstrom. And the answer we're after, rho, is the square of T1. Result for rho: 1.00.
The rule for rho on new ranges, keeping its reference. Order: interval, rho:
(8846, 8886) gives 0.98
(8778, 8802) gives 1.03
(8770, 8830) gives 1.00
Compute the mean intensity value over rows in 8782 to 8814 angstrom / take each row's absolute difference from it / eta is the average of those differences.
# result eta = 0.73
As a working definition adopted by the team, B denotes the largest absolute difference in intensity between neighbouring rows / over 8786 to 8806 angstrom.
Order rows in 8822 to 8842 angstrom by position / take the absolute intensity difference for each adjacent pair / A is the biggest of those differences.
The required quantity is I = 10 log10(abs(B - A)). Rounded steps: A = 2.1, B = 1.20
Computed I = 0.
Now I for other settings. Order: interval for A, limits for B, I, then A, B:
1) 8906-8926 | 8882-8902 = -10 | 0.6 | 0.50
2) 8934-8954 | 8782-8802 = -5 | 0.5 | 0.80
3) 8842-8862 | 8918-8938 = -3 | 1.2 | 0.70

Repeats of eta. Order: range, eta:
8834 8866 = 0.46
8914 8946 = 0.31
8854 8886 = 0.49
